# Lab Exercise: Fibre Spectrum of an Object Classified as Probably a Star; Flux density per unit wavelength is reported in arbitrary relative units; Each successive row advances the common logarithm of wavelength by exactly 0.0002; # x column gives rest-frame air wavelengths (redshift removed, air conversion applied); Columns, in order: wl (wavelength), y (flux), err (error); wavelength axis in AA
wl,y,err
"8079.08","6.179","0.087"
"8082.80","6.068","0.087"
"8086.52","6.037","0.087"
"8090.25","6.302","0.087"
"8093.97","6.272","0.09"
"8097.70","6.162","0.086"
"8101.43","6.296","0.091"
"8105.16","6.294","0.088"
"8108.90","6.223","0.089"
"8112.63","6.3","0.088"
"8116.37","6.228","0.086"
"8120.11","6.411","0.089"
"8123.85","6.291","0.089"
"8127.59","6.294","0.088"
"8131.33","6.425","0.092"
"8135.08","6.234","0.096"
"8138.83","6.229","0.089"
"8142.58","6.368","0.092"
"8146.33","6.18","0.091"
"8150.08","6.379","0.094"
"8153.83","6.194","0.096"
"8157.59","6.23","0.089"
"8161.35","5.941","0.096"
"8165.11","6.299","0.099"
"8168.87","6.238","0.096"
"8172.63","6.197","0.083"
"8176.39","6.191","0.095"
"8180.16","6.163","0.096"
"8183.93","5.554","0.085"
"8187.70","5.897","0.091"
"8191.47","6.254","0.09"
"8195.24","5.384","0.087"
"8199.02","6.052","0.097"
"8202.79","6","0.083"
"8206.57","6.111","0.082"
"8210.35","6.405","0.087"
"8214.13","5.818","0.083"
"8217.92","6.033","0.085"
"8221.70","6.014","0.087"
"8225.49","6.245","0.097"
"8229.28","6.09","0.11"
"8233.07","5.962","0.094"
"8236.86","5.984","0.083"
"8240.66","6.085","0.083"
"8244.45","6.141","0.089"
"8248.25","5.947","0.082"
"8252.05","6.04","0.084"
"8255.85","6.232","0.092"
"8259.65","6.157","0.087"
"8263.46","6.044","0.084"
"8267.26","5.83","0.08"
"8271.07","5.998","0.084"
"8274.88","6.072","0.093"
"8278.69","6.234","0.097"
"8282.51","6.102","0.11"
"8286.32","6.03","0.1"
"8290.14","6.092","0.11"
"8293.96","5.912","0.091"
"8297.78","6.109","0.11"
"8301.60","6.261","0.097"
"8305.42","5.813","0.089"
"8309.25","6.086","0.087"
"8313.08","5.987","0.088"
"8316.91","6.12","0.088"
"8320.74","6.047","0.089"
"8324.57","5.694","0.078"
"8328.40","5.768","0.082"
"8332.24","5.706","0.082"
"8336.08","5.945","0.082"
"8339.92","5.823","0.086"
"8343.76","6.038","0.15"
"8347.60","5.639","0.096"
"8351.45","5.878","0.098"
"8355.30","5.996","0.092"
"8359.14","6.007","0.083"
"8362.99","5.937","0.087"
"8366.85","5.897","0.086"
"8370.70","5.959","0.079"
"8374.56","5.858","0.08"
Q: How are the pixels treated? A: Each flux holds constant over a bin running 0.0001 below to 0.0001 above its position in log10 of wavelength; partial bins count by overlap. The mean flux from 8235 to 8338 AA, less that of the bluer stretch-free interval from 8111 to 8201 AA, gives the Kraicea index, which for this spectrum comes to -0.15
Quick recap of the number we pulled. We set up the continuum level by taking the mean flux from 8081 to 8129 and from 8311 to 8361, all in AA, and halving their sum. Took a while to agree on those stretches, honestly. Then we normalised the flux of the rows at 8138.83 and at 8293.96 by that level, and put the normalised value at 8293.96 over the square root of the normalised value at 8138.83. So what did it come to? 0.96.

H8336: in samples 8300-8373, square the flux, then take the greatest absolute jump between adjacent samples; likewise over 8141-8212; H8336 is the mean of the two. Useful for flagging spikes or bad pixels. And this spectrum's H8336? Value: 7.8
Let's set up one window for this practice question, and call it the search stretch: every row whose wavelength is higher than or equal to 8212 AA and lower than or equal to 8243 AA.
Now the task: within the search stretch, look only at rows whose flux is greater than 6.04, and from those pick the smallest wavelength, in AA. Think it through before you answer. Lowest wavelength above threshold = 8225.49 AA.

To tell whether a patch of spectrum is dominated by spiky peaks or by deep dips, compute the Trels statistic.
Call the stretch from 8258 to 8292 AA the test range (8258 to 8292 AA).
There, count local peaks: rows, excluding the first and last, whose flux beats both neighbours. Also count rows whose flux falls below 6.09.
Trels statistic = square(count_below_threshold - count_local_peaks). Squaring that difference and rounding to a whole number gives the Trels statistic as 16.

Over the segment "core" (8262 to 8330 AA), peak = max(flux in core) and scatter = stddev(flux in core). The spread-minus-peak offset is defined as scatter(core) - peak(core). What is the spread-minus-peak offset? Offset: -6.11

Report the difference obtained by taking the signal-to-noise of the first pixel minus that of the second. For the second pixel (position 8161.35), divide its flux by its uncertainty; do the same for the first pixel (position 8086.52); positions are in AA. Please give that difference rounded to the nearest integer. 8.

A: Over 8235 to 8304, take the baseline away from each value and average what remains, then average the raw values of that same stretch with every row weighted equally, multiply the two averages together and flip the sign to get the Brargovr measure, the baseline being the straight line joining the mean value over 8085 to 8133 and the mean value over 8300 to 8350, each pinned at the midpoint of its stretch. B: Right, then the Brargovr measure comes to -0.4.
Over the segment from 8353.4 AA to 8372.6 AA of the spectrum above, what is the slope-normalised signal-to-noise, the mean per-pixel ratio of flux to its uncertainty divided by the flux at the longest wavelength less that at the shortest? -1891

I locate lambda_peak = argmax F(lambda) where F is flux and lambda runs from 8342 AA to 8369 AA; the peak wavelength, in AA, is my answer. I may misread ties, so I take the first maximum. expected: 8343.76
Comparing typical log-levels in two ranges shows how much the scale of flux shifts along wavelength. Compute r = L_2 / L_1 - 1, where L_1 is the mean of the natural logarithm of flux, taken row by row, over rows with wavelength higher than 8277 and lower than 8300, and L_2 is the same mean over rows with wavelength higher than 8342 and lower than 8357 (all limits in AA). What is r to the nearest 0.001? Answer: -0.018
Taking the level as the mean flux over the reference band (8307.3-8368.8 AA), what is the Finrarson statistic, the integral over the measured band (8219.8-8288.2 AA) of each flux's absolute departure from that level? 11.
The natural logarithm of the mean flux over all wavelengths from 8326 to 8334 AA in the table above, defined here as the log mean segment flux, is 1.747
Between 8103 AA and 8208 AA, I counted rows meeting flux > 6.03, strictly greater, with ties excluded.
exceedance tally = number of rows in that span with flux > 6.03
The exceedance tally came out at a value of 23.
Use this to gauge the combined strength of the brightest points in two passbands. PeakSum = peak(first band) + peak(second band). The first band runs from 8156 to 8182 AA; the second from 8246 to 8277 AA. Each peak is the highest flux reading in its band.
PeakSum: 12.5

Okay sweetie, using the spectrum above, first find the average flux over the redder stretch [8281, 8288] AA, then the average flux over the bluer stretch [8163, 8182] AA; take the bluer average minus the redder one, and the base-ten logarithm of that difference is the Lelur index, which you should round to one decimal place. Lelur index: -0.8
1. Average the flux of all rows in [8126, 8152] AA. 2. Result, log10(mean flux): 0.799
